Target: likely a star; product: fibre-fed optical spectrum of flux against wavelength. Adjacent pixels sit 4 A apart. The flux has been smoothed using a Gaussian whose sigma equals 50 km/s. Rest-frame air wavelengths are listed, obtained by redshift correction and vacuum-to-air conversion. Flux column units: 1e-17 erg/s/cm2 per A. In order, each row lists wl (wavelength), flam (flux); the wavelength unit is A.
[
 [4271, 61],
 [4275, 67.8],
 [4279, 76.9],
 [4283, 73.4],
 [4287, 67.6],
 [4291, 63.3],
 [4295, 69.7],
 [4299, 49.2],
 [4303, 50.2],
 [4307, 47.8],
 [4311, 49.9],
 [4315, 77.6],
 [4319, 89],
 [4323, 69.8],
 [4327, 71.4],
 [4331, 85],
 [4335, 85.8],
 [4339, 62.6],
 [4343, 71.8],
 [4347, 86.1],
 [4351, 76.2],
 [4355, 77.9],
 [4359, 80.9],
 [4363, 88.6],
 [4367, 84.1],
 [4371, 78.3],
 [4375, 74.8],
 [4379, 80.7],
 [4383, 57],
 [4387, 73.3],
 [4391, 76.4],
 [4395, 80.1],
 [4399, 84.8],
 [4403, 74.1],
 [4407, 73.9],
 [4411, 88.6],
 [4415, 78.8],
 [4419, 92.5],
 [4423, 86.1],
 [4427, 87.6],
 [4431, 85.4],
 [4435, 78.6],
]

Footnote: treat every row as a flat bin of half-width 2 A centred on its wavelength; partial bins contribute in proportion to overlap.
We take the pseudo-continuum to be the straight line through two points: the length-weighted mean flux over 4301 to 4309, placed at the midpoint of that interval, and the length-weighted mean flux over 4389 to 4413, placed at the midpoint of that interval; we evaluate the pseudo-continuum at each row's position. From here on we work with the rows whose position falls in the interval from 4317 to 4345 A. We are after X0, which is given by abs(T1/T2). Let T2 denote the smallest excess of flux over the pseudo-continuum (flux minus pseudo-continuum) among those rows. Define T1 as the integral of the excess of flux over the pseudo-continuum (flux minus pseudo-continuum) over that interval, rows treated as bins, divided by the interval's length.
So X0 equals 7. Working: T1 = 19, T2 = 2.7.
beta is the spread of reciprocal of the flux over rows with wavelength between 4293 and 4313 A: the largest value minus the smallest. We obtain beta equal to 0.0066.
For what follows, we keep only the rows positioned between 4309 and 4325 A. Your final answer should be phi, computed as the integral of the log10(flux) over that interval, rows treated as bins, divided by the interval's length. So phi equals 1.85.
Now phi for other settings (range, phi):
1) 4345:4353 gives 1.91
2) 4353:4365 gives 1.92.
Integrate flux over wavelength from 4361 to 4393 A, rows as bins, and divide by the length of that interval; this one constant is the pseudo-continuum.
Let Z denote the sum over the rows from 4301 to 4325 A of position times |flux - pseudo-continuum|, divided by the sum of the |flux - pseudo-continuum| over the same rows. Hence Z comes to 4309.6 A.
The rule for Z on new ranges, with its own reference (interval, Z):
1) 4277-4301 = 4294.0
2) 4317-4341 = 4329.7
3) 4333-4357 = 4341.1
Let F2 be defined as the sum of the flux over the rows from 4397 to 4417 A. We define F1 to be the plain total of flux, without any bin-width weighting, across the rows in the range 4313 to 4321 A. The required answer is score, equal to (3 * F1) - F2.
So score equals 100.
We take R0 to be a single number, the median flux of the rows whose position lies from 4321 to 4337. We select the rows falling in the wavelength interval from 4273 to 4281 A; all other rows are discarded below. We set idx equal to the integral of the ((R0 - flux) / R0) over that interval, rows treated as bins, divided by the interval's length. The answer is 0.07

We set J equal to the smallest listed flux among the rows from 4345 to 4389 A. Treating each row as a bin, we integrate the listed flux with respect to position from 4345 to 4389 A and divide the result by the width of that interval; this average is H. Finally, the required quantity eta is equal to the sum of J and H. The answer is 135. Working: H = 78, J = 57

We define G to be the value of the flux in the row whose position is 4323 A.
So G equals 69.8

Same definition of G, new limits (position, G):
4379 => 80.7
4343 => 71.8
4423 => 86.1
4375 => 74.8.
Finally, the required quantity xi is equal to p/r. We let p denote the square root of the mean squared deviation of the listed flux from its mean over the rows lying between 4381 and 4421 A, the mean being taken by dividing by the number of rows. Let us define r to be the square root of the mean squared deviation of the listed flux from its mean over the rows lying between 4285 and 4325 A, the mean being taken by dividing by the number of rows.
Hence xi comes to 0.70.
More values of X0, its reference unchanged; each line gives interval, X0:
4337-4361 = 5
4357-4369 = 1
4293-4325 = 7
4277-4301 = 11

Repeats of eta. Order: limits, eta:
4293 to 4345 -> 115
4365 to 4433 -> 137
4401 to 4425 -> 156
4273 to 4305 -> 114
